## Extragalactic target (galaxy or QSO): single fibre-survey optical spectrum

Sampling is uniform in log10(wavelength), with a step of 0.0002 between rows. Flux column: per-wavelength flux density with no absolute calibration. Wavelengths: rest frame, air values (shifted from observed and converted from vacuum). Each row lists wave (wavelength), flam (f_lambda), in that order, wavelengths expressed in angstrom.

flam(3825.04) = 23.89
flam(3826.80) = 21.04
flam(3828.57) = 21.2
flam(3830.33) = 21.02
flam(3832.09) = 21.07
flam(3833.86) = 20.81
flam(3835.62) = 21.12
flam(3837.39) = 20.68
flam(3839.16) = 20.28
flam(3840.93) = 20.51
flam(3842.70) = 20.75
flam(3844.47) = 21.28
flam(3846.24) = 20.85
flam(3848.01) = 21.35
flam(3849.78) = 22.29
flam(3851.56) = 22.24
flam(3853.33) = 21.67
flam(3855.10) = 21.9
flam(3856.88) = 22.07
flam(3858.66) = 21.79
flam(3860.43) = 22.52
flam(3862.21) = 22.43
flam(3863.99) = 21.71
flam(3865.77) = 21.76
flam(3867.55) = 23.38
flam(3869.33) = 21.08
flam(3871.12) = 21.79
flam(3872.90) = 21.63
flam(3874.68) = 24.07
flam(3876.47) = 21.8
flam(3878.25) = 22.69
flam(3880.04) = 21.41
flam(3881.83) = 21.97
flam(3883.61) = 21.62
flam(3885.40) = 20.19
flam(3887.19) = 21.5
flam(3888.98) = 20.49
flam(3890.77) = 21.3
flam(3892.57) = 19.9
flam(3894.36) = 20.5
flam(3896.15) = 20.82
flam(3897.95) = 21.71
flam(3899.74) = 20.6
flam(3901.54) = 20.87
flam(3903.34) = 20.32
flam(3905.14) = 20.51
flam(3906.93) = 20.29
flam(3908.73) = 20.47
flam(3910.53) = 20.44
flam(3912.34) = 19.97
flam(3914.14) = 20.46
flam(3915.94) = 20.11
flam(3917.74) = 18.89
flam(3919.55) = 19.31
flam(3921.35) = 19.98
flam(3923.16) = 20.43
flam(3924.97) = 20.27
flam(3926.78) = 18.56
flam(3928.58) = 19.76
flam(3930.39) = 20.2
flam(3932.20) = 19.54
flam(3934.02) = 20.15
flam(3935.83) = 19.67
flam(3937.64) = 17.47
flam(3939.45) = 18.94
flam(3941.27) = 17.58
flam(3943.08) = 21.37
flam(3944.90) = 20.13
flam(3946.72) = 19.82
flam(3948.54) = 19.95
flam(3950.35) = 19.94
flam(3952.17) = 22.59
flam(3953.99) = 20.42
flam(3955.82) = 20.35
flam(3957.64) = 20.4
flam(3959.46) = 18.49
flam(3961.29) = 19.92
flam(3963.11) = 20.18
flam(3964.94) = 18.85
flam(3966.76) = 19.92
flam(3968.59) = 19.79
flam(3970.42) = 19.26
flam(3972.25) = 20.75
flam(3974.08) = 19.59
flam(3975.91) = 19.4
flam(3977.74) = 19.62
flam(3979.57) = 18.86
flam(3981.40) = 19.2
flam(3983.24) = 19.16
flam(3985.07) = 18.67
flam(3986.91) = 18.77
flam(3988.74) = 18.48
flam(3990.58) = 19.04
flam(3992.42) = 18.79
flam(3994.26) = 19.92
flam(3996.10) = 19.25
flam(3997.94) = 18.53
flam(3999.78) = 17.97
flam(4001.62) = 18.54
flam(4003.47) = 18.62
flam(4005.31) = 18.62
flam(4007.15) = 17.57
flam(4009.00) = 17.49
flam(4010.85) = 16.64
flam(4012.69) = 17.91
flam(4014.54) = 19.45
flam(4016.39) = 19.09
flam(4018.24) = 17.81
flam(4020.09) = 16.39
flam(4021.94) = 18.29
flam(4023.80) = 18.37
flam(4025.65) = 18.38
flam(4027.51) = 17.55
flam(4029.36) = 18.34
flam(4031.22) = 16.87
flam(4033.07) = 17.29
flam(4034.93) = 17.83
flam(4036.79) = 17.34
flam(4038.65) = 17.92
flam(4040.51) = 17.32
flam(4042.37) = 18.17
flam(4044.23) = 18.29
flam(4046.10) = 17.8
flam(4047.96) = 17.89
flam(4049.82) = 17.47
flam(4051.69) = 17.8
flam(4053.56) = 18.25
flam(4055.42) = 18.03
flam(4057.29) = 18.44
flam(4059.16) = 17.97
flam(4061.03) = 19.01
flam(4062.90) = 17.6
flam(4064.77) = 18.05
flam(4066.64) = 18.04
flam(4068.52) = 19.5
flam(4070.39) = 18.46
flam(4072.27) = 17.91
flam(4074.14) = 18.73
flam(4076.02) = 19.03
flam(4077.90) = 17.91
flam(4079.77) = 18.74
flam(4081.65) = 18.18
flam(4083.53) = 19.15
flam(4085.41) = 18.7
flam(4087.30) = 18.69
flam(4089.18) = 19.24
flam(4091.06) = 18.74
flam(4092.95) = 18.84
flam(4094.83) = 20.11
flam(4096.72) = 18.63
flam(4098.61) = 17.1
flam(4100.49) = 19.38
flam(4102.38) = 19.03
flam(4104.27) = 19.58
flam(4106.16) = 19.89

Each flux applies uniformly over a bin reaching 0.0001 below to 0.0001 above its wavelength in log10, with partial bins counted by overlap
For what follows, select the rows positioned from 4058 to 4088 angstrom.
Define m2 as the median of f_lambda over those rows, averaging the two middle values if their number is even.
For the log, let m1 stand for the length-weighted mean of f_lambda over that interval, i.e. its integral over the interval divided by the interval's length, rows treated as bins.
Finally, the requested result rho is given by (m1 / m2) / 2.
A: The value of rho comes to 0.497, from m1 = 18.5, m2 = 18.6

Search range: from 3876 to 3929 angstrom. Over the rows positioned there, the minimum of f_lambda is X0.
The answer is 18.56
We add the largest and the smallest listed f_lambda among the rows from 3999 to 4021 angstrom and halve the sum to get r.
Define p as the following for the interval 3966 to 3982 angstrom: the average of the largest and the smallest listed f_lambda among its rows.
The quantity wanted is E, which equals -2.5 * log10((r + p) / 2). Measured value -3.19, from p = 19.8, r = 17.9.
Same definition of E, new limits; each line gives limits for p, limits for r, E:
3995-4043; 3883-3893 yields -3.22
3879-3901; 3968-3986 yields -3.27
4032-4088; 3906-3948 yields -3.19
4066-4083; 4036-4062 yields -3.16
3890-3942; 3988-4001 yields -3.21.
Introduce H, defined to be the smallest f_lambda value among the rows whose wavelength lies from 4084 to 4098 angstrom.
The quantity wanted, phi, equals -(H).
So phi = -18.6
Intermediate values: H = 18.63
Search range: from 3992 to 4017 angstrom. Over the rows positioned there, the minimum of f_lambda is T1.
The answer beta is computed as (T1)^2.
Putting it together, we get 277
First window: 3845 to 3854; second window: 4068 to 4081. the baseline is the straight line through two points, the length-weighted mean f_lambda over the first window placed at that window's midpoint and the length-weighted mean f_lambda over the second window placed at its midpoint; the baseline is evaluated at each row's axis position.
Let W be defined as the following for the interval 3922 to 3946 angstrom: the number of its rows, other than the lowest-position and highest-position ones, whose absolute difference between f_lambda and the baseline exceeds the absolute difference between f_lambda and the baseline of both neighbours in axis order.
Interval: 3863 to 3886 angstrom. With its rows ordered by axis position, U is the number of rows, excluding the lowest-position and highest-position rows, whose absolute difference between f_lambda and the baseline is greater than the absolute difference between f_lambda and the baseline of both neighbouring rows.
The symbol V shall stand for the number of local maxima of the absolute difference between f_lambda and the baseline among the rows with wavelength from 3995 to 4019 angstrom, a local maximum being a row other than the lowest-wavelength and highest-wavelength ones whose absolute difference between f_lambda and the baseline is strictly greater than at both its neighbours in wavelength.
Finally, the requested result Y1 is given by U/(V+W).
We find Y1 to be 0.8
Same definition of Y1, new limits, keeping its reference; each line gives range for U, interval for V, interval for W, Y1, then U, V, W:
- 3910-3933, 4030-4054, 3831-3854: 0.4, 3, 4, 4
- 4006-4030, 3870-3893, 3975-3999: 0.3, 3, 5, 4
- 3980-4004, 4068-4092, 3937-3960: 0.6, 4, 4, 3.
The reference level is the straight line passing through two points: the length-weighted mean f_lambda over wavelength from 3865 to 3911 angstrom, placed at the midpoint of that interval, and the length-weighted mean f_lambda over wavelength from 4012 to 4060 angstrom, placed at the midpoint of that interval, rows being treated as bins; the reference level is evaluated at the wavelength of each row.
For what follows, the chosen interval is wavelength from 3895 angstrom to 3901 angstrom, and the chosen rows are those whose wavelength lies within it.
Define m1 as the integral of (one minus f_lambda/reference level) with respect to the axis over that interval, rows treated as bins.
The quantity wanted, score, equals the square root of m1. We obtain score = 0.11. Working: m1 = 0.01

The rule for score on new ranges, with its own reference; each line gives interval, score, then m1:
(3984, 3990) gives 0.34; 0.11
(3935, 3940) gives 0.61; 0.37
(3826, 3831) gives 0.58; 0.34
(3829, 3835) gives 0.64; 0.41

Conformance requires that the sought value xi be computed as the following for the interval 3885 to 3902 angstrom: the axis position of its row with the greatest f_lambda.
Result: 3897.95 angstrom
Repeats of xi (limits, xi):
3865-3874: 3867.55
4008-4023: 4014.54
